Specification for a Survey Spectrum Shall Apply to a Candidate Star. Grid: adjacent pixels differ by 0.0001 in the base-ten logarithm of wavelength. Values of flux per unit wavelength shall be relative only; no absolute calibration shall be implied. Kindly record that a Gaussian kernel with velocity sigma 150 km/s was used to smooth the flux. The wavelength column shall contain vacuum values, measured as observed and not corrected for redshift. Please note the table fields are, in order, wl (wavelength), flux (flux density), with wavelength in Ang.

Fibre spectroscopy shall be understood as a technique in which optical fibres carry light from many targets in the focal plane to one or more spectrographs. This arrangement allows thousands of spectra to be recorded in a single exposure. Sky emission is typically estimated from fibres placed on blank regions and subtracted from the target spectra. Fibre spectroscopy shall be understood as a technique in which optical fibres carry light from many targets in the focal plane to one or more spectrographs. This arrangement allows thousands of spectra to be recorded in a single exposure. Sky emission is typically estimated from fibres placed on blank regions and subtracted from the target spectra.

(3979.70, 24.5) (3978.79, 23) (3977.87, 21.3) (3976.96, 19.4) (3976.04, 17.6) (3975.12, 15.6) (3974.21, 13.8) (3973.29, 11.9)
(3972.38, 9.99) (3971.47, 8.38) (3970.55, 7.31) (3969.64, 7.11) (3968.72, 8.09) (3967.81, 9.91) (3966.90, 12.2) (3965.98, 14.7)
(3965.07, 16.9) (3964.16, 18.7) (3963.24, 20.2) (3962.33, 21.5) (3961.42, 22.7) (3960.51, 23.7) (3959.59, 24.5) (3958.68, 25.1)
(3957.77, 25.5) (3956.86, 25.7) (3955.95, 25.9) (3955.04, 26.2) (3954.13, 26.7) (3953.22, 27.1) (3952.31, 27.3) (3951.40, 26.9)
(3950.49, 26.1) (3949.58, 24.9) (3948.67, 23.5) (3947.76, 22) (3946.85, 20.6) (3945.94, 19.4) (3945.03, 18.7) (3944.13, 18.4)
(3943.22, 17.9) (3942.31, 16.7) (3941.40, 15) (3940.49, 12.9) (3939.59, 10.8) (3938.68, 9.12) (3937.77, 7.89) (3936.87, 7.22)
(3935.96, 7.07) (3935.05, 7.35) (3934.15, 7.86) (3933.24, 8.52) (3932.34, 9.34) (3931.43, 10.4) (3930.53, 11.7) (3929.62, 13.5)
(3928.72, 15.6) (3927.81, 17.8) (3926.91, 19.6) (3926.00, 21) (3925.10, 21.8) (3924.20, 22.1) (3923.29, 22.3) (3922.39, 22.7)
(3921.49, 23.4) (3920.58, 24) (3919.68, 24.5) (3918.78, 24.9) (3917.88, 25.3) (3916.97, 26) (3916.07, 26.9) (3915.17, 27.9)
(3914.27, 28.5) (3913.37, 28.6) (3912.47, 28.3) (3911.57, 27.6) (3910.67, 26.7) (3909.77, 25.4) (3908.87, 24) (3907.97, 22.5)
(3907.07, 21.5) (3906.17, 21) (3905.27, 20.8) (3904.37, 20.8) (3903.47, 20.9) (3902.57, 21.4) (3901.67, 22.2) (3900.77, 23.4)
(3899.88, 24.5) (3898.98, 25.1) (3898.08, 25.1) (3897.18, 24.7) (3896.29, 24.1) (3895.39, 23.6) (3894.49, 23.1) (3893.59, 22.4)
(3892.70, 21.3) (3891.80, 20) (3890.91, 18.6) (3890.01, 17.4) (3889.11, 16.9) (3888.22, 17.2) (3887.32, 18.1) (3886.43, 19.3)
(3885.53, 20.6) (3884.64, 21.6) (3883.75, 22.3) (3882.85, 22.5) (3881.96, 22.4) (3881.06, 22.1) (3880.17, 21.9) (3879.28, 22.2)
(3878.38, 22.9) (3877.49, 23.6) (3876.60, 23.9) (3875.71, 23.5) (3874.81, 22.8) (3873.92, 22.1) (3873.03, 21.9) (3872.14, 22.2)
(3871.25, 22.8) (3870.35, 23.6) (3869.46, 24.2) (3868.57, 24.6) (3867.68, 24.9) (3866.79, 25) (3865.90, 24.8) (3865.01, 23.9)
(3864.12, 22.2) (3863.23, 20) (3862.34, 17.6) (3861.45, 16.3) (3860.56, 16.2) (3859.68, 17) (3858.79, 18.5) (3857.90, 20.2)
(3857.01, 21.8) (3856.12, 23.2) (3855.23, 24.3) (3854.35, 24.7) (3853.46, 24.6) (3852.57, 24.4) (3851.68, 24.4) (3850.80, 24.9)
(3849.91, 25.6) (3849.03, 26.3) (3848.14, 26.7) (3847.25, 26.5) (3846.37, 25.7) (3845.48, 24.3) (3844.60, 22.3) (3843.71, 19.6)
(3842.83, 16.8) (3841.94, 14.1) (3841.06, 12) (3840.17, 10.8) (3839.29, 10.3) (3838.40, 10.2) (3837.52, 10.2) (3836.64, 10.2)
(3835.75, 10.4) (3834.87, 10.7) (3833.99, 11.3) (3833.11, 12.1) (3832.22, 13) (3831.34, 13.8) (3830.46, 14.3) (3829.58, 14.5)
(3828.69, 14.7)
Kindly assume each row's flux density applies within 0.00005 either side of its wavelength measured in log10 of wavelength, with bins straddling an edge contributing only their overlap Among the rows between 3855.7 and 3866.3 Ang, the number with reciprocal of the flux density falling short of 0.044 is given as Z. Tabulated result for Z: 3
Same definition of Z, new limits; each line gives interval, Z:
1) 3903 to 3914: 6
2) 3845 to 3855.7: 12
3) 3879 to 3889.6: 0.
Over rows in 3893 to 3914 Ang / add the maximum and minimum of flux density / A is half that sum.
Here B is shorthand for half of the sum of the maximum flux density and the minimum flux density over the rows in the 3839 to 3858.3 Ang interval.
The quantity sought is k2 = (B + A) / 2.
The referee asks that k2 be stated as 22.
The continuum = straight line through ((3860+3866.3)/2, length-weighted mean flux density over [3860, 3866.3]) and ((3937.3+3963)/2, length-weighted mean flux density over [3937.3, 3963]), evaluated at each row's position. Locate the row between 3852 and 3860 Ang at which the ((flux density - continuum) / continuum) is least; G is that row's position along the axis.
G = 3859.68 Ang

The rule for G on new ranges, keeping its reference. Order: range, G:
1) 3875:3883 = 3880.17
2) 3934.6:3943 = 3935.96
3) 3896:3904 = 3903.47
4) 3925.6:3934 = 3933.24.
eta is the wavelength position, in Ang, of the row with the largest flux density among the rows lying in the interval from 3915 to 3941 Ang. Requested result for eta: 3915.17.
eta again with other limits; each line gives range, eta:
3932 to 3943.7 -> 3943.22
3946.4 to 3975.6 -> 3952.31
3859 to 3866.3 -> 3865.90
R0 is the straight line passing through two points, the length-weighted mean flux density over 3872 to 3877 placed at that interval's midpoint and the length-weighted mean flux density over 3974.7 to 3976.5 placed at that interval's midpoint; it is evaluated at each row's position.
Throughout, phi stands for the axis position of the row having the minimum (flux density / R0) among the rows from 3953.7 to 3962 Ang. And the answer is 3961.42 Ang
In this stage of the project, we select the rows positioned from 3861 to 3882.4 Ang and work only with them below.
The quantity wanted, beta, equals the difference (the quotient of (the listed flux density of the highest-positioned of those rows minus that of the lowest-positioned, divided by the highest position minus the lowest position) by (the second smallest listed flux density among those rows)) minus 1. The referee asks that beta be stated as -0.98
